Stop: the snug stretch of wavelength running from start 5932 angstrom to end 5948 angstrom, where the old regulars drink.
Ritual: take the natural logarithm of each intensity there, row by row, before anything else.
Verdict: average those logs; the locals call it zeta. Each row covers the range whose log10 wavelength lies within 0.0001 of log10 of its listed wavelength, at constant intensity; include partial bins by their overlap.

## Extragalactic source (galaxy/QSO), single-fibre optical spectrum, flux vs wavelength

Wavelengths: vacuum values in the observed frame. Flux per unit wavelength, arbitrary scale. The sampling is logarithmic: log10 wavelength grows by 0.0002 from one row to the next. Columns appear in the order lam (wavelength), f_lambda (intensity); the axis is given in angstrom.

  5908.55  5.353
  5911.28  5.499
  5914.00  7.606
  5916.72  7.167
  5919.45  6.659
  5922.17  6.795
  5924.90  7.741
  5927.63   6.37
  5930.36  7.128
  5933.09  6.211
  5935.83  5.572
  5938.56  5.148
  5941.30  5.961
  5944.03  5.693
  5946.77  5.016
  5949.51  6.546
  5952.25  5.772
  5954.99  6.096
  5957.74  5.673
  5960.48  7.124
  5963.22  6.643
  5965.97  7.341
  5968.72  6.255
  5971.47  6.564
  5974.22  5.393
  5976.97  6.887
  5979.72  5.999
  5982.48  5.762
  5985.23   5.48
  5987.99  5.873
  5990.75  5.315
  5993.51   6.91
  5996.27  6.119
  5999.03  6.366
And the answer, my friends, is 1.72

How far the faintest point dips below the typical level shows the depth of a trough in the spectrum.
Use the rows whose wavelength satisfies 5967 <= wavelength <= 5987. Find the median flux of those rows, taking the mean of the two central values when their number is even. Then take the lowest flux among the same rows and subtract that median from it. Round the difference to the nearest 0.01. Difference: -0.61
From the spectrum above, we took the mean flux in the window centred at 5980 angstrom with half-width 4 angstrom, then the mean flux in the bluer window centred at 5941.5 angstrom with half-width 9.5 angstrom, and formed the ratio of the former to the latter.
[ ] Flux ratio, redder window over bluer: 1.08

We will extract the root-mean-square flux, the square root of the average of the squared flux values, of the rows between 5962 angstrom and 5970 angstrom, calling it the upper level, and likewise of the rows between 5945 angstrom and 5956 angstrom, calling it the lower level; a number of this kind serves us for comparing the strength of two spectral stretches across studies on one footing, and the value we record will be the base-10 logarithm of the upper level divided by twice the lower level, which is -0.24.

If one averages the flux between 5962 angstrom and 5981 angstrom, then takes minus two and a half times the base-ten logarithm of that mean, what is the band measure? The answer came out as -2.02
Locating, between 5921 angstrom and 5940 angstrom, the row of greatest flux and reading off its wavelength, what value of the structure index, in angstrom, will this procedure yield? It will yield 5924.90 angstrom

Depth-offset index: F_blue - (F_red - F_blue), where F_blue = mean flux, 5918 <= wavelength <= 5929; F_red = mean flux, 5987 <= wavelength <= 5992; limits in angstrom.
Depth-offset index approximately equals 8.2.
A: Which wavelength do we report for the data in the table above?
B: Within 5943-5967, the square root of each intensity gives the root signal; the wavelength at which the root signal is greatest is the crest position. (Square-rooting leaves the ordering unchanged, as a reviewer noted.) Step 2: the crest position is 5965.97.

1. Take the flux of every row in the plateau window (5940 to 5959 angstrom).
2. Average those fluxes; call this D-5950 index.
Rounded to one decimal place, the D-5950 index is 5.8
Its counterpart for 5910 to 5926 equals 6.9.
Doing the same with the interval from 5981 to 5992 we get 5.6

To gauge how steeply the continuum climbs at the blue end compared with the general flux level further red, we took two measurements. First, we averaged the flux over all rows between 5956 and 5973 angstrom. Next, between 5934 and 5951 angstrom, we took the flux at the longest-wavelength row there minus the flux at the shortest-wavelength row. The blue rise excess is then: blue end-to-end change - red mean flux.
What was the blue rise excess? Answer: -5.6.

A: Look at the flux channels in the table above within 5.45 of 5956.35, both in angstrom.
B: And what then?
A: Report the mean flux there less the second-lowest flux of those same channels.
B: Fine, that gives 0.39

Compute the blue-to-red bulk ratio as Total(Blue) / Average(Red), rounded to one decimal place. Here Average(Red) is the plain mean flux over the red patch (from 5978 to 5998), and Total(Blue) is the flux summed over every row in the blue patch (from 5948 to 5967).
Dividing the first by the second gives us 7.6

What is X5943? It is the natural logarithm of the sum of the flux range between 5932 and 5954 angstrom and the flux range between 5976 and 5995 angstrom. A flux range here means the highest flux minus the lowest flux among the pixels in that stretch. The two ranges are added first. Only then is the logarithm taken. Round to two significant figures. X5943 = 1.1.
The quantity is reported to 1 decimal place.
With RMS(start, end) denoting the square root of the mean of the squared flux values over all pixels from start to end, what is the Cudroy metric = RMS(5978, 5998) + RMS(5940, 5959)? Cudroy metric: 11.8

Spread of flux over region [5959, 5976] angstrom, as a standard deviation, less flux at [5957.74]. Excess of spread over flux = -5.0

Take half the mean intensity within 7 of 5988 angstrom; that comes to 2.93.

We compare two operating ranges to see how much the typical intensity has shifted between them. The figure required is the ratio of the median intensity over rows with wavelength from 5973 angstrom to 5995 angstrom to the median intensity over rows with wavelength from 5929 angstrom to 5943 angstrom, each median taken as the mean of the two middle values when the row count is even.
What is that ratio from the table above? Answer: 0.98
